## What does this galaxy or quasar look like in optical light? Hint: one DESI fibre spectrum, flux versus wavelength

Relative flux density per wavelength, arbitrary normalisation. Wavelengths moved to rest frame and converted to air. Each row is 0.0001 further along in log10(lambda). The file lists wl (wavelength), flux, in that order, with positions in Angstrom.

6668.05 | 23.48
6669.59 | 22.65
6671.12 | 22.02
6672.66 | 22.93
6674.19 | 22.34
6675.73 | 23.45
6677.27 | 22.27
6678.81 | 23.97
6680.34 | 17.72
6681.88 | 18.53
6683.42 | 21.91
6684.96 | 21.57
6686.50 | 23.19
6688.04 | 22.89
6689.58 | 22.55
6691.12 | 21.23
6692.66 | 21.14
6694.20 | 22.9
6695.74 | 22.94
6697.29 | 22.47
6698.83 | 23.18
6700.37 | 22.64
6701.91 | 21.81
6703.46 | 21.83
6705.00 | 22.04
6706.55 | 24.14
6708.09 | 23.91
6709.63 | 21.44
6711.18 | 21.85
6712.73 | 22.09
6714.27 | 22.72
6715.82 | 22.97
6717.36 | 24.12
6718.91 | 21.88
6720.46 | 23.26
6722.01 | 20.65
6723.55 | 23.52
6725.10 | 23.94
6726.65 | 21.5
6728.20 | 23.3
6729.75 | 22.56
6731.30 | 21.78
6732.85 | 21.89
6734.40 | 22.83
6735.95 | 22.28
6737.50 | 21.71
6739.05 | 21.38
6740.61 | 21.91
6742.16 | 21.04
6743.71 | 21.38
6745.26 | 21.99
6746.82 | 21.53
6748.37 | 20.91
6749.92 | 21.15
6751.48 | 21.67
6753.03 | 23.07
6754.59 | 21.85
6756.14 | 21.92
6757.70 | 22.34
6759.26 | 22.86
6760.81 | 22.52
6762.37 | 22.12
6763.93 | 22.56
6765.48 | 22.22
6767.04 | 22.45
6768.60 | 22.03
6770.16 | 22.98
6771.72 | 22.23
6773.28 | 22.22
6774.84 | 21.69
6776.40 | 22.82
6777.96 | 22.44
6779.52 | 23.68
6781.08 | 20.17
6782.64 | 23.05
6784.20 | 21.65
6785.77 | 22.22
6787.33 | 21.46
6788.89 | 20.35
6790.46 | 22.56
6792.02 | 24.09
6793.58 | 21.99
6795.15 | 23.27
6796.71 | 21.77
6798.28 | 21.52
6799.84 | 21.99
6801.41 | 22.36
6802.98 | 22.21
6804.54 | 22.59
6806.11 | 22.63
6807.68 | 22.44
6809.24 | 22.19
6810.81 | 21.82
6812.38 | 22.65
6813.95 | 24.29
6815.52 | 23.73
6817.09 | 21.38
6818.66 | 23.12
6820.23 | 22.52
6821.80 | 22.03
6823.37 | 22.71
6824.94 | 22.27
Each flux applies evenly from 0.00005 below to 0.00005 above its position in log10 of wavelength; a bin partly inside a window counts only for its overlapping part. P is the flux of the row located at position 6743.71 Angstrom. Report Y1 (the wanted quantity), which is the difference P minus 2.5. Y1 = 18.9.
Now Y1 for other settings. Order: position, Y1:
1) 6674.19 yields 19.8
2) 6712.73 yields 19.6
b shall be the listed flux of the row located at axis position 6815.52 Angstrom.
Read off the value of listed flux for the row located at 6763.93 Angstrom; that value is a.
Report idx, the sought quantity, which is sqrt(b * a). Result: 23.1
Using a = 22.56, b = 23.73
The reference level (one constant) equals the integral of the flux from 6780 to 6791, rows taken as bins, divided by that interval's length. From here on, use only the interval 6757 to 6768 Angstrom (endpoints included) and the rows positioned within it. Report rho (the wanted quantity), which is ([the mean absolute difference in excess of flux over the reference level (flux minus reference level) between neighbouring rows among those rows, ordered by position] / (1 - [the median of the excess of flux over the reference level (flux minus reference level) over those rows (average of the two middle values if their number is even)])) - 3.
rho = -1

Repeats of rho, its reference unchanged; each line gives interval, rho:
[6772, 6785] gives 2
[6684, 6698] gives 3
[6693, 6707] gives 22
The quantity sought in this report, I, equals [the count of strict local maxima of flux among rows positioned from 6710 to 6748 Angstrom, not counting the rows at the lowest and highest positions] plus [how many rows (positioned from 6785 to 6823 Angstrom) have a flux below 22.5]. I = 21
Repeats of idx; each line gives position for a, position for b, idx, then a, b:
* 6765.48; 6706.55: 23.2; 22.22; 24.14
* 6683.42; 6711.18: 21.9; 21.91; 21.85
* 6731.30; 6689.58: 22.2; 21.78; 22.55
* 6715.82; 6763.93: 22.8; 22.97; 22.56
